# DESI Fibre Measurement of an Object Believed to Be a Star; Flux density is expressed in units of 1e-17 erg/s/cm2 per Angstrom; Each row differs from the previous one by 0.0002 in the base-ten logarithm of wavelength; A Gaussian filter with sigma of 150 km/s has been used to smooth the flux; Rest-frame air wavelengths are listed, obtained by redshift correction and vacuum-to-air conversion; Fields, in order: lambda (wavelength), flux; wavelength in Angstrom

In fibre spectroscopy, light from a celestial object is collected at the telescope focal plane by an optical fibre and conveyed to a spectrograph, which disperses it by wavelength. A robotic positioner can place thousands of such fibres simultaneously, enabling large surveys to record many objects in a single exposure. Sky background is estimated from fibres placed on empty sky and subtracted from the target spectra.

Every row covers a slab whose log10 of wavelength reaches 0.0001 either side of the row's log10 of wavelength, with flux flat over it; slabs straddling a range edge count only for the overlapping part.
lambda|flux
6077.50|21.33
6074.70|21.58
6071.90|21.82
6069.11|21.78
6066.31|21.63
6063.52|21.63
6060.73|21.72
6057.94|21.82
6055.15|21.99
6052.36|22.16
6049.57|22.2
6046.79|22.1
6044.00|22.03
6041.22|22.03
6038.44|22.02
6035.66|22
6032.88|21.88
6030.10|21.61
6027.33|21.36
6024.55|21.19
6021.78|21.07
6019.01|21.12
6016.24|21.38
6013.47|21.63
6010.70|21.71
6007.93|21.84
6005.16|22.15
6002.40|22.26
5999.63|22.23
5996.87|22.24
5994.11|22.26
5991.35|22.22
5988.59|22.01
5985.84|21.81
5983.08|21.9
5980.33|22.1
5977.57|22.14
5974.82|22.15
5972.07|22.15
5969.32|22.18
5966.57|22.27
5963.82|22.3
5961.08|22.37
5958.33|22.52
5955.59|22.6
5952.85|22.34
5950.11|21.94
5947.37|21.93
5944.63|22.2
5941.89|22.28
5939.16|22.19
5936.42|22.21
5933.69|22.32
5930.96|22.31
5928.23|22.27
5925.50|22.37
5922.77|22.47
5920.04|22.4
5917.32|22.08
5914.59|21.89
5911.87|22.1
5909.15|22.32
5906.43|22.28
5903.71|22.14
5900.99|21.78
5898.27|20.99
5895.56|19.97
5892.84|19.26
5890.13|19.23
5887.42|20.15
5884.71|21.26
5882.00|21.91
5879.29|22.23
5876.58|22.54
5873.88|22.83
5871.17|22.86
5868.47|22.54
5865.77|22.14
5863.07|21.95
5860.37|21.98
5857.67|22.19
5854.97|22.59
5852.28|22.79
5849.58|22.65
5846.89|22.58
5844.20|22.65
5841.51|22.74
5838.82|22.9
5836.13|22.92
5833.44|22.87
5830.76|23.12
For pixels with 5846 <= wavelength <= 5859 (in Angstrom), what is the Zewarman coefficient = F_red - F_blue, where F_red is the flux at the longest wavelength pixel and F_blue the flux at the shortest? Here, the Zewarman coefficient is -0.4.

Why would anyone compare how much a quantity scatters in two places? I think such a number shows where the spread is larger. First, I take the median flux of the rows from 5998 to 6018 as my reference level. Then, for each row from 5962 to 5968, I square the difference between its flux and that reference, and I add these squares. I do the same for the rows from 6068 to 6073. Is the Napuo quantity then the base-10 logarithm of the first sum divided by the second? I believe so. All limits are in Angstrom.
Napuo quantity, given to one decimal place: 2.0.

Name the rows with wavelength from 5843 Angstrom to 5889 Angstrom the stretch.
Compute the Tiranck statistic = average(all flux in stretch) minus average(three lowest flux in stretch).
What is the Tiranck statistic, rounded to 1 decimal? 1.1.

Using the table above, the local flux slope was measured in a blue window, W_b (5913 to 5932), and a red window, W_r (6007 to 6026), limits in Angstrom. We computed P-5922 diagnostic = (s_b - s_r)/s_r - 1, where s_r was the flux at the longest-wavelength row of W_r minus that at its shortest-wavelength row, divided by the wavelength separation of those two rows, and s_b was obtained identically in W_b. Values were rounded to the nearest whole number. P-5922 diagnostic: -3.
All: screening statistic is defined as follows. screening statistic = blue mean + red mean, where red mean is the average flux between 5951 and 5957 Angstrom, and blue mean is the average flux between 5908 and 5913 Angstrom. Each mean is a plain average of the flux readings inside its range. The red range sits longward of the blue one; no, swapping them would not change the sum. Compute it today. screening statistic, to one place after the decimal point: 44.7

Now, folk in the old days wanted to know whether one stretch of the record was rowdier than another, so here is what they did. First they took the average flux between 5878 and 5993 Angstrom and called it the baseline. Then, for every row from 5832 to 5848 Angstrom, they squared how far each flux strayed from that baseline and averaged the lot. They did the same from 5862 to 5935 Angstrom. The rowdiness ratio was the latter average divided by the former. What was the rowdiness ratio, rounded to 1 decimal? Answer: 1.2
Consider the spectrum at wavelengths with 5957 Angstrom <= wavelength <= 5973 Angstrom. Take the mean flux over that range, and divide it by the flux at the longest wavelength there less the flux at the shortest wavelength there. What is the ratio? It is -60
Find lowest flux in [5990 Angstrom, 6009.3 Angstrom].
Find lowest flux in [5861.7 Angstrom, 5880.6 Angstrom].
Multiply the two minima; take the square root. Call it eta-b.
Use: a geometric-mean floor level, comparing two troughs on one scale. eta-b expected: 21.9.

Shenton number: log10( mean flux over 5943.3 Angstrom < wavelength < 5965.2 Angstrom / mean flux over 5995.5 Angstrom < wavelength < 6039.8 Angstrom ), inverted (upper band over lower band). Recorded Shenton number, -0.011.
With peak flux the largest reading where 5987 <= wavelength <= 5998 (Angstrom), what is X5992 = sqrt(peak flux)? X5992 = 4.72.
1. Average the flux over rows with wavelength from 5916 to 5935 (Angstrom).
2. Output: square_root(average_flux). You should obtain 4.72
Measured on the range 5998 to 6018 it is 4.68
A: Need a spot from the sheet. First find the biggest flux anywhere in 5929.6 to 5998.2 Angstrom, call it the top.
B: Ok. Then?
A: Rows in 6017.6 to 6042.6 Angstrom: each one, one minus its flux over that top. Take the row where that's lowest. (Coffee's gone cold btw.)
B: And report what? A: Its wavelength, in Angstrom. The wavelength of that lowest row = 6041.22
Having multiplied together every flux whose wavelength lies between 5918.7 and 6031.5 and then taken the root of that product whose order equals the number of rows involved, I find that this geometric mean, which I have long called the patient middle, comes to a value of 22.0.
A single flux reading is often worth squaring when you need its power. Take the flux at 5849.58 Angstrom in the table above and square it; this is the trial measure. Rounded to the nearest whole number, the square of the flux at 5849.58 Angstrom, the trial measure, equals 513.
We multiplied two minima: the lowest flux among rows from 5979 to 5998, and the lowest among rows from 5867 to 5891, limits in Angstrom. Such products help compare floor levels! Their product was 419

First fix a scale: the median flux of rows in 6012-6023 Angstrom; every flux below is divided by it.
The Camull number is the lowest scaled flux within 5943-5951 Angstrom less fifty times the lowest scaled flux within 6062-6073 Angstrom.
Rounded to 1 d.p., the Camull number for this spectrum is -49.9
